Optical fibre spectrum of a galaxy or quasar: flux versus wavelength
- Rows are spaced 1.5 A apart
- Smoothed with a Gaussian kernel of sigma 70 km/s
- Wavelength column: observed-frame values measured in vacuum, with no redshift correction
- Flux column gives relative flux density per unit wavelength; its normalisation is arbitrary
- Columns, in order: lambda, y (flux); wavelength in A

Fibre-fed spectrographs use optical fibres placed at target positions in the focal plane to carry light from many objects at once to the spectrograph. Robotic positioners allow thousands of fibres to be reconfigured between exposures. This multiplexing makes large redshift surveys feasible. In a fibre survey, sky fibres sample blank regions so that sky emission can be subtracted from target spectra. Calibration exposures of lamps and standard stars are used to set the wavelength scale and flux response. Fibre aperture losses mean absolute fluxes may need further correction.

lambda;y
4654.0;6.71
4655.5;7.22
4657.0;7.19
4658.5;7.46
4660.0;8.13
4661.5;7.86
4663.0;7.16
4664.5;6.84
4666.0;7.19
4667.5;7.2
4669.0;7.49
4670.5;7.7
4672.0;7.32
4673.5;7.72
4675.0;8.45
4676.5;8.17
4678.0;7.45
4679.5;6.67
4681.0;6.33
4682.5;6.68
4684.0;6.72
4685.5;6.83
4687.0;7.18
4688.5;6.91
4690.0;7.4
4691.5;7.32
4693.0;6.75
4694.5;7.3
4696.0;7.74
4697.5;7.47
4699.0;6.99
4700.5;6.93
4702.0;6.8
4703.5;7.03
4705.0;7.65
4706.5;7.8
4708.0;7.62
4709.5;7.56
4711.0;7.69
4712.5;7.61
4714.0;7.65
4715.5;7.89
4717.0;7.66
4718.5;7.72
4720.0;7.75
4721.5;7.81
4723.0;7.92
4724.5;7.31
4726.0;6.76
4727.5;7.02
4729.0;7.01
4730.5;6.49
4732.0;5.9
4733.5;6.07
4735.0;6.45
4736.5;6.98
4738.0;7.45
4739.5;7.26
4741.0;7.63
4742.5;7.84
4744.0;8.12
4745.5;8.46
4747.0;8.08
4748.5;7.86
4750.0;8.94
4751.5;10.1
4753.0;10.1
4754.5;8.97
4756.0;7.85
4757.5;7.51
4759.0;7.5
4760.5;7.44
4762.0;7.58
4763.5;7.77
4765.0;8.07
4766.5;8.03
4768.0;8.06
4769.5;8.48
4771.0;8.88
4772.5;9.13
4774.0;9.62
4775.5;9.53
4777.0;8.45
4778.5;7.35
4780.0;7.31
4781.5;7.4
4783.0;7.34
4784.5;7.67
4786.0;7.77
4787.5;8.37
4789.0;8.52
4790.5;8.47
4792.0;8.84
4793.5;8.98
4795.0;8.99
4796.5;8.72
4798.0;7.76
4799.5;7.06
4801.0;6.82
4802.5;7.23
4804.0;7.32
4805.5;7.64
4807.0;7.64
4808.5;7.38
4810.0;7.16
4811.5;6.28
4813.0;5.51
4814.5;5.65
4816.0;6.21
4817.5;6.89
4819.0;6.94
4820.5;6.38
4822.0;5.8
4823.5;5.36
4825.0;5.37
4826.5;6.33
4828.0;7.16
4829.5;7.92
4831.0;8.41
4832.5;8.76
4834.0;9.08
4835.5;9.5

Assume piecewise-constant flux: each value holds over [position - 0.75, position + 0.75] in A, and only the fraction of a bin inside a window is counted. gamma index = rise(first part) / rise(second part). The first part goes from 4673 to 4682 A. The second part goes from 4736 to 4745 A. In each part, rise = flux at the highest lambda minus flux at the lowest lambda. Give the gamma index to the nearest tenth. -1.2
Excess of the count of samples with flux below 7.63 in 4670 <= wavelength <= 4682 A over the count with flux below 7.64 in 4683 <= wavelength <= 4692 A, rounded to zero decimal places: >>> -2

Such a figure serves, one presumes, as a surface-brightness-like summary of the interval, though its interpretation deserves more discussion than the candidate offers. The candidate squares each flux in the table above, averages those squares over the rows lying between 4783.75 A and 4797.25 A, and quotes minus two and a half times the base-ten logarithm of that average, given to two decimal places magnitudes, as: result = -4.65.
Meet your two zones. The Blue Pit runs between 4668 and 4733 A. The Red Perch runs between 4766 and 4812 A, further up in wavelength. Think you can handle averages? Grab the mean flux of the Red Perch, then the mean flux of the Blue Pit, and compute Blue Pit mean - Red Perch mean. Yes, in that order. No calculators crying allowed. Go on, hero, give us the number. -0.7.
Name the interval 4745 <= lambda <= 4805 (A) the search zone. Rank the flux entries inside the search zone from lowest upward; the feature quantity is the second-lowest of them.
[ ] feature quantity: 7.06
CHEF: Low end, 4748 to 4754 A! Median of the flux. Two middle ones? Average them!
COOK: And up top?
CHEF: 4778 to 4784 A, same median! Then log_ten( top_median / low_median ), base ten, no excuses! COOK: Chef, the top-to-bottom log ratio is -0.11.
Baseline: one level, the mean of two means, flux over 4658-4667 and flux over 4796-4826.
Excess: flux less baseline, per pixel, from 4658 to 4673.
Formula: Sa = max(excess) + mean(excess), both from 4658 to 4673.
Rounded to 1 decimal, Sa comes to 1.4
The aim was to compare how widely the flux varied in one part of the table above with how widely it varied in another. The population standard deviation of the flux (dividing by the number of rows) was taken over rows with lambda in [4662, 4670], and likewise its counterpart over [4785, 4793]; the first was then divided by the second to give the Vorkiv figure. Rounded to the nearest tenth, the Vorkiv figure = 0.6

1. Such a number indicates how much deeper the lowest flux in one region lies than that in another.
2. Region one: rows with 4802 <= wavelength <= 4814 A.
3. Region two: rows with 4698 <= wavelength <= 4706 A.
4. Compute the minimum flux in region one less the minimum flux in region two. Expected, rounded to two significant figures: -1.3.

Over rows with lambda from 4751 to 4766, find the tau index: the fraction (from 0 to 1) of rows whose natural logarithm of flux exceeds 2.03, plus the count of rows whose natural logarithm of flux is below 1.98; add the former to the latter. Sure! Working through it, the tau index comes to 1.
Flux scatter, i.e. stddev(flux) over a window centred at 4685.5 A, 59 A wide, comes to 0.46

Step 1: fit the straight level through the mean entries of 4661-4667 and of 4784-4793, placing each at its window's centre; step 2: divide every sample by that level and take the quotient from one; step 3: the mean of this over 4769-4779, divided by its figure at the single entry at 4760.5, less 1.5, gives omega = -2.5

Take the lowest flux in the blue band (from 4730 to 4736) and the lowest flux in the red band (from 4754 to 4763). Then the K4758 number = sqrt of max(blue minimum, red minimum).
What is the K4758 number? 2.73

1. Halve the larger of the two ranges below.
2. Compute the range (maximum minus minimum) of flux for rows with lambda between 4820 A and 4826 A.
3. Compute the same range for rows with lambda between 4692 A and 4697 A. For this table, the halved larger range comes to 0.51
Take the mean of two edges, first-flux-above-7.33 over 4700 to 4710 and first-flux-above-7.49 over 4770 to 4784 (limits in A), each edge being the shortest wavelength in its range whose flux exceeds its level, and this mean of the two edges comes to 4738.0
